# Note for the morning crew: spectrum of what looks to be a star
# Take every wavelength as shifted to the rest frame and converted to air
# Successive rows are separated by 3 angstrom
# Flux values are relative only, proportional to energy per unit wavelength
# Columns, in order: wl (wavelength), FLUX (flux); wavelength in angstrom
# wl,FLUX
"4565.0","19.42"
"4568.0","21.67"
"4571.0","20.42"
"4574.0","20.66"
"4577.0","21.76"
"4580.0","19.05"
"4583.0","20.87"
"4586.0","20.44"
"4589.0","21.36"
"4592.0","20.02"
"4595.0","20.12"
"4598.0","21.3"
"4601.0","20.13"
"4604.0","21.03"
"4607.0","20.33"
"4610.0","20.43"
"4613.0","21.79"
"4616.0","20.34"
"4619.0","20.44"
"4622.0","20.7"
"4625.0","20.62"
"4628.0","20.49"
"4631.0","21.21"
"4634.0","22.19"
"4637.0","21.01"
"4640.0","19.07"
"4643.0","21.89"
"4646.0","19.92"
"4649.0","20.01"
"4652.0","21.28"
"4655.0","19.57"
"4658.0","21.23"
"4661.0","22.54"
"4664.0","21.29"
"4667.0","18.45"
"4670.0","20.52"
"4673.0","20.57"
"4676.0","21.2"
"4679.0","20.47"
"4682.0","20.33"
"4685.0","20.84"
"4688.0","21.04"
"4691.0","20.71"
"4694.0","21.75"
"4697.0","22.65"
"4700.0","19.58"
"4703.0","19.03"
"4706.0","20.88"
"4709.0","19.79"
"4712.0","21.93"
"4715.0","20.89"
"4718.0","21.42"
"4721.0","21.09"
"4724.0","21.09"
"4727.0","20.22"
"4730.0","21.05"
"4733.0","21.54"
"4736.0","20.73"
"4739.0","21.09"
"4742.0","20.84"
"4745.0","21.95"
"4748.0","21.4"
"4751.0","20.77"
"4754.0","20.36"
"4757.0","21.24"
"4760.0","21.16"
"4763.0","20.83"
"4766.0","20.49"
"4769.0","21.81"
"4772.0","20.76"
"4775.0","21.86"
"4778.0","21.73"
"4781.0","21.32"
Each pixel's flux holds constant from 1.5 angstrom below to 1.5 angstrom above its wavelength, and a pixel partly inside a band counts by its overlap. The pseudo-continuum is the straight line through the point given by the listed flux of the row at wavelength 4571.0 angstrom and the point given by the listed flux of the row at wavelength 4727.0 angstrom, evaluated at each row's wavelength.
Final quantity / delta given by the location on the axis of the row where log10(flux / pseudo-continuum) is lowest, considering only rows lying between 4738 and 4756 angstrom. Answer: 4754.0 angstrom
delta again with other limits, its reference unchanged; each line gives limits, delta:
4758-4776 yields 4766.0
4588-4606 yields 4592.0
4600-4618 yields 4601.0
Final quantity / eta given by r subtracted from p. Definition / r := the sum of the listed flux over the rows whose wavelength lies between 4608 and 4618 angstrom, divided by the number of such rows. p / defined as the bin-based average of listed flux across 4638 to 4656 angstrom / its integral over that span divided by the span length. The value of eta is -0.5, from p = 20.3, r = 20.9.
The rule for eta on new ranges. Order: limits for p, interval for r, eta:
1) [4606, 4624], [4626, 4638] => -0.5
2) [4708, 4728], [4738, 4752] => -0.2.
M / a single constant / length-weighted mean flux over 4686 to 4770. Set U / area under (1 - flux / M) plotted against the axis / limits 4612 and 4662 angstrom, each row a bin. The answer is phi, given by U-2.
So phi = -1.63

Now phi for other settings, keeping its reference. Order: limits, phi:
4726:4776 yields -2.23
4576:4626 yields -1.16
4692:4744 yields -1.88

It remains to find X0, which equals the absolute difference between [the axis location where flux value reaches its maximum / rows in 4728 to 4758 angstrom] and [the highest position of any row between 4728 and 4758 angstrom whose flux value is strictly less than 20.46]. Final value 9 angstrom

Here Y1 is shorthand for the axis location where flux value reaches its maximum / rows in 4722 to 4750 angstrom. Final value 4745.0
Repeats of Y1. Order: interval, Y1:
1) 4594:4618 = 4613.0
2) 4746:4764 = 4748.0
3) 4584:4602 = 4589.0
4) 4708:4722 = 4712.0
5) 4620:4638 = 4634.0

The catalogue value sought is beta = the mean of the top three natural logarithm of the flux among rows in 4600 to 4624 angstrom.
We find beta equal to 3.05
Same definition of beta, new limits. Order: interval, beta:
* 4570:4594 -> 3.06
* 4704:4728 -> 3.07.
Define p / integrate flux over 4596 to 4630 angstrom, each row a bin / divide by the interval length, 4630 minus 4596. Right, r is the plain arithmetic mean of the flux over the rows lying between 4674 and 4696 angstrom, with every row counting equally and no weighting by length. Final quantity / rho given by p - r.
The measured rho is -0.2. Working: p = 20.7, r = 20.9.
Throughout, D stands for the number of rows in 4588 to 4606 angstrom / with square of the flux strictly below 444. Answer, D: 4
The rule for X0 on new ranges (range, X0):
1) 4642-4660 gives 12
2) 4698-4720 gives 3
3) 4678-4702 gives 3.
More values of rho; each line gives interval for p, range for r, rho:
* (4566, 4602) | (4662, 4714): 0.0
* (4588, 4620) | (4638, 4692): 0.0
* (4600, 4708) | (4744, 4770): -0.4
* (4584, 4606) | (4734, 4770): -0.4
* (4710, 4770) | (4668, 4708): 0.3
